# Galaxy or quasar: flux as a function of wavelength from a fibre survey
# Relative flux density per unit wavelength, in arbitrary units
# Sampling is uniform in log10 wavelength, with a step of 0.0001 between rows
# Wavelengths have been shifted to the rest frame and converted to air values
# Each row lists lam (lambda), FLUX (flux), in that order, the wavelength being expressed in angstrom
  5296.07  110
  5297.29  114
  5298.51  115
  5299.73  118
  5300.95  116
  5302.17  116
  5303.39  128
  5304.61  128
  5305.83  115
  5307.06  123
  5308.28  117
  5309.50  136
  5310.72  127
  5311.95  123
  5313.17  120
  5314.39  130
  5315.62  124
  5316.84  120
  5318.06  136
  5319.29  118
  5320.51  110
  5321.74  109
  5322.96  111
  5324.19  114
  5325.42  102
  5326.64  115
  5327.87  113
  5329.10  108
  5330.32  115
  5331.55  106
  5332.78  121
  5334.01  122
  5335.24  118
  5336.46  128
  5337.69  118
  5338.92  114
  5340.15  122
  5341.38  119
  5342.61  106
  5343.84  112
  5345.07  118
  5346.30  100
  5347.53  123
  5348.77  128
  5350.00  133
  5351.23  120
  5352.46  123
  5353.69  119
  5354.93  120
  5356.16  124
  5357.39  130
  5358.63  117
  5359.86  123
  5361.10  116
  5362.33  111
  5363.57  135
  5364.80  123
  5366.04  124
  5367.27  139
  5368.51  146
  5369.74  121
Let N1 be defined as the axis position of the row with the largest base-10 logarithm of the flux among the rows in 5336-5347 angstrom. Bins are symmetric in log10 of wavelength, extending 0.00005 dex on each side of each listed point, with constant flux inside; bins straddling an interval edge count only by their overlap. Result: 5336.46 angstrom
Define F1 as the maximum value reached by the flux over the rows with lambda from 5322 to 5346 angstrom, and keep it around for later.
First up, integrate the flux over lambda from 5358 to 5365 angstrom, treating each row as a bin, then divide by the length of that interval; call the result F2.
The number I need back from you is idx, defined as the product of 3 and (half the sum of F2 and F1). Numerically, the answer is 373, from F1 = 128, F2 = 121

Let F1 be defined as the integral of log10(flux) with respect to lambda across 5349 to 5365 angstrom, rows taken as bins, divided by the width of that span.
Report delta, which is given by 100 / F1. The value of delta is 47.87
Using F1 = 2.09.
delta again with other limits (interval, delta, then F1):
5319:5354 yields 48.45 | 2.06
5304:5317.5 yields 47.77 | 2.09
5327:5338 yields 48.41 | 2.07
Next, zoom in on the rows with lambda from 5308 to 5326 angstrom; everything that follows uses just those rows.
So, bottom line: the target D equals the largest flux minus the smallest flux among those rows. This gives 34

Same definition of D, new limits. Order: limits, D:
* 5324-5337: 26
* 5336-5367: 35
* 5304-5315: 21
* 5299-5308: 13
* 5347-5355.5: 14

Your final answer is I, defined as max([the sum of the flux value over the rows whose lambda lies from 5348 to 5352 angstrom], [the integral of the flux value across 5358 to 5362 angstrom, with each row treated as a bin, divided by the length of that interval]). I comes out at 381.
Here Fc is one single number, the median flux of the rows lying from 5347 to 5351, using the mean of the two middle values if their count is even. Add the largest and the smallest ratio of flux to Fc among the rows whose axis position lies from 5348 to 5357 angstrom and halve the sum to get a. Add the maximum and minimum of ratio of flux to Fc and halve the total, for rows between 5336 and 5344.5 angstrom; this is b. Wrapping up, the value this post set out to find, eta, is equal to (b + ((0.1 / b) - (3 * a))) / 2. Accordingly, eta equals -0.96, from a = 0.98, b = 0.91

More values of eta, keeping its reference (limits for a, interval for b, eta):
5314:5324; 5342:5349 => -0.93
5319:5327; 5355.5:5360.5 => -0.75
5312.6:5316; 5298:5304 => -0.94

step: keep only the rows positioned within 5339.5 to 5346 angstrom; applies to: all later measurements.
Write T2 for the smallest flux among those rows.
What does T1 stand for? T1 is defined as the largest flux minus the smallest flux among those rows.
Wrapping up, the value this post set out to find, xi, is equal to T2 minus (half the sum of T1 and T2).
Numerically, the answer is 45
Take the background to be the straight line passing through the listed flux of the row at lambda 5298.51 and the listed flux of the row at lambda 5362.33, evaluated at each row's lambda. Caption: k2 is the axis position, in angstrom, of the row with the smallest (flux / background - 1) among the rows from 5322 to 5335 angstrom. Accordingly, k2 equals 5325.42 angstrom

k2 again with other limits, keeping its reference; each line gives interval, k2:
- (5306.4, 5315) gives 5308.28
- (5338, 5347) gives 5346.30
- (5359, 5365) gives 5362.33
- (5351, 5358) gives 5353.69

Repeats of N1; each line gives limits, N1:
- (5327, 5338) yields 5336.46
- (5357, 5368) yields 5367.27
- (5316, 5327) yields 5318.06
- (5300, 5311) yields 5309.50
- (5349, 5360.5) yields 5350.00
